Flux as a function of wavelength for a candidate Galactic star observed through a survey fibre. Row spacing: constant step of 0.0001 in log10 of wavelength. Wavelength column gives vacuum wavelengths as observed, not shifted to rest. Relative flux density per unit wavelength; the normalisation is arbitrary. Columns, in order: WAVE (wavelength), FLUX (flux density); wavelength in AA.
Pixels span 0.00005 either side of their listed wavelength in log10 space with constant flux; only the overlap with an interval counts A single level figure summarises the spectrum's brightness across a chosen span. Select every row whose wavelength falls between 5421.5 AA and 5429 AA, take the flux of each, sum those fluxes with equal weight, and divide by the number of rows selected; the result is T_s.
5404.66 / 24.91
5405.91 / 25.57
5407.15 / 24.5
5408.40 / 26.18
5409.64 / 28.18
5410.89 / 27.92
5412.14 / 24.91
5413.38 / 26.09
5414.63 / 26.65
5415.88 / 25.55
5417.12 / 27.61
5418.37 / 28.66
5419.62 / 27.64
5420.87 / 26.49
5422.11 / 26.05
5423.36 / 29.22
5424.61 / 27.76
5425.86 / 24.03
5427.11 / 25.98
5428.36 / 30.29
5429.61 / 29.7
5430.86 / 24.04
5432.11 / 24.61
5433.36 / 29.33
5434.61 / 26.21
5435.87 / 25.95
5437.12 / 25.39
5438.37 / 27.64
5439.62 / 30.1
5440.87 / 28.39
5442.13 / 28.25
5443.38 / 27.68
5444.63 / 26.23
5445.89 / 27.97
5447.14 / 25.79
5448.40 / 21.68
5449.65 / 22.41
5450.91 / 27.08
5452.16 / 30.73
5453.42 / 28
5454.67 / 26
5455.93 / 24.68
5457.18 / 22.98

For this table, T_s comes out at 27.2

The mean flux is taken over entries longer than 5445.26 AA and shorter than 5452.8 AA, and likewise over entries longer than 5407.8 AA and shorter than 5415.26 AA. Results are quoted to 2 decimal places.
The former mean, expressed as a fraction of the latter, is 0.97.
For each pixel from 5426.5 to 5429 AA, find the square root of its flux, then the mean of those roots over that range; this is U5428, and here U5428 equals 5.30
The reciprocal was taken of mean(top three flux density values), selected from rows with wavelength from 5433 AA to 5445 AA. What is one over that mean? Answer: 0.0342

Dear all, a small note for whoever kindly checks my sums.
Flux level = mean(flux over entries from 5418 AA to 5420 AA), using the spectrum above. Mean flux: 28.1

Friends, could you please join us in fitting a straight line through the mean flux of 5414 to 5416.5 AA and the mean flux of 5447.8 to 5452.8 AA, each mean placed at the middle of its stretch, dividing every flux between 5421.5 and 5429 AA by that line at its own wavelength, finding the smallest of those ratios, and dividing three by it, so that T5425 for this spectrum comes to 3.23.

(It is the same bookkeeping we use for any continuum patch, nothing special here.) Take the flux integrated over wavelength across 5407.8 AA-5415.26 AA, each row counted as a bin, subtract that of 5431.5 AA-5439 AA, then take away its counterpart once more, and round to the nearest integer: -199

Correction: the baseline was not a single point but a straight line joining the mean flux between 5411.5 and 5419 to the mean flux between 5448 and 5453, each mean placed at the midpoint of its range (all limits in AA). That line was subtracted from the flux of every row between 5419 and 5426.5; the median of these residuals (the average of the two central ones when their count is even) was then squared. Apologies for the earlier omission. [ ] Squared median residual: 0.4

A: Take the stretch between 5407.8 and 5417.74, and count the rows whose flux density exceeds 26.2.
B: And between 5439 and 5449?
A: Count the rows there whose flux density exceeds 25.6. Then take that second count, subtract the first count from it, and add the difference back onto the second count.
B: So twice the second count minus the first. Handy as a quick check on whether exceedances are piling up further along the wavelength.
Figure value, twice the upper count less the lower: 10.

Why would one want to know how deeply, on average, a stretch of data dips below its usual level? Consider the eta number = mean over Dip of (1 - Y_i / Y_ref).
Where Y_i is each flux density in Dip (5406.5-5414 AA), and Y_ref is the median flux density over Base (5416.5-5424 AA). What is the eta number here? 0.05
